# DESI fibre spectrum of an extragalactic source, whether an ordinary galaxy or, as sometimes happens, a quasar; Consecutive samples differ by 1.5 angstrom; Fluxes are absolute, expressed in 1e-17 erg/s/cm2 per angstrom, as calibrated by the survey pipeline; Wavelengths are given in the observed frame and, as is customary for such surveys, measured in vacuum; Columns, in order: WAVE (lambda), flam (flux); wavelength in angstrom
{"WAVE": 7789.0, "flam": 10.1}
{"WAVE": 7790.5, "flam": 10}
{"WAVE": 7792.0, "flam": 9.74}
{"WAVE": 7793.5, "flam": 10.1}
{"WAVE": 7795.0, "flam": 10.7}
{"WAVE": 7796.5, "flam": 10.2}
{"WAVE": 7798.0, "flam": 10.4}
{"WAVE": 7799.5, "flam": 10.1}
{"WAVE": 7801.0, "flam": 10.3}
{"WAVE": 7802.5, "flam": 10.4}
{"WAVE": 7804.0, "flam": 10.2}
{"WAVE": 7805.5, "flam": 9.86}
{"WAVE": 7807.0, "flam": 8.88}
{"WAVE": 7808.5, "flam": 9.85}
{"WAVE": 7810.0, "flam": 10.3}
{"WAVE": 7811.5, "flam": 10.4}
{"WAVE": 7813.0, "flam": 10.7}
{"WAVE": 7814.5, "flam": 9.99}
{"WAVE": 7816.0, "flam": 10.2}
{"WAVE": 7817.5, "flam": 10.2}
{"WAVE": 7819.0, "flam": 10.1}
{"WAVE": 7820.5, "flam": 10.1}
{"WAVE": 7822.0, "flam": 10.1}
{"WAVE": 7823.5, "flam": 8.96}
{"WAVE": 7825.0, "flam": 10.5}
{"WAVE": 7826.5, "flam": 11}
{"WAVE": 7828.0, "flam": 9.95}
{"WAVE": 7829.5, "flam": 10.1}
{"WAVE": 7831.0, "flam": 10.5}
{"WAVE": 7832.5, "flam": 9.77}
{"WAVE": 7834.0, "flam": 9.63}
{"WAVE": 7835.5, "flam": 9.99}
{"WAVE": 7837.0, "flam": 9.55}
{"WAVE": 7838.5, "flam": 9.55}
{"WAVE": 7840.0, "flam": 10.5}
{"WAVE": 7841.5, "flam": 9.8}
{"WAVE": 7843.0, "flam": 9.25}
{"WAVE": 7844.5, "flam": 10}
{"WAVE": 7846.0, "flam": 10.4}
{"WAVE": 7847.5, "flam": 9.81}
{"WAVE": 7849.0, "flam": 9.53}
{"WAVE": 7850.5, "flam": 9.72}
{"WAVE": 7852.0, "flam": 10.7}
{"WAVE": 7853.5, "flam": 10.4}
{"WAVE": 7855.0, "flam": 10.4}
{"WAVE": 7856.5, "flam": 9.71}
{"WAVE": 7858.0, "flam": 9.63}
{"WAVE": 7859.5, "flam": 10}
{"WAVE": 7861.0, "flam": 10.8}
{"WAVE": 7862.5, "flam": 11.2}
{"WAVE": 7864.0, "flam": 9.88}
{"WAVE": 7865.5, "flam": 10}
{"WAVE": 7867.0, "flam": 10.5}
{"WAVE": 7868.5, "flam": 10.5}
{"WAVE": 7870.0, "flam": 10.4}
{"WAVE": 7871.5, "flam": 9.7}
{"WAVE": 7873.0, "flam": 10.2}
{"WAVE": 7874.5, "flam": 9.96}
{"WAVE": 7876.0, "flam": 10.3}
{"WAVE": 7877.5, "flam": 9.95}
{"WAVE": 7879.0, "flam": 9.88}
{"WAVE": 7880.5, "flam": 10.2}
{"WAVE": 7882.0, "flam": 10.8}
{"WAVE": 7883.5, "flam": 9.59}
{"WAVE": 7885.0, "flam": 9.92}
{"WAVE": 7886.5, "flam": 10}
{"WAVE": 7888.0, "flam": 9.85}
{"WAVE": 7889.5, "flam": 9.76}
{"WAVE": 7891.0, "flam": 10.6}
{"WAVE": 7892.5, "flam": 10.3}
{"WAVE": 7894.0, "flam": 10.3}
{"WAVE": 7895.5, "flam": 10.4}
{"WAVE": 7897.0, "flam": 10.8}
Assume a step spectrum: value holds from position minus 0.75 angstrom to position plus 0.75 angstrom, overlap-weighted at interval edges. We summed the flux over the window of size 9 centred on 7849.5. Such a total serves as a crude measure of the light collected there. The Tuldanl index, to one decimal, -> 60.6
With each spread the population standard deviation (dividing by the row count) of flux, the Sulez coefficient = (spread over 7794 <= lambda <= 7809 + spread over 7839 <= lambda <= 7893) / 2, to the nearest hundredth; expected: 0.44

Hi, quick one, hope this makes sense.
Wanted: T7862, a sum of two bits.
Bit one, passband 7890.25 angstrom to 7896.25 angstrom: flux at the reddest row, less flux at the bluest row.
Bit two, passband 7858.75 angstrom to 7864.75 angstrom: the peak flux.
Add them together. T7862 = 11.0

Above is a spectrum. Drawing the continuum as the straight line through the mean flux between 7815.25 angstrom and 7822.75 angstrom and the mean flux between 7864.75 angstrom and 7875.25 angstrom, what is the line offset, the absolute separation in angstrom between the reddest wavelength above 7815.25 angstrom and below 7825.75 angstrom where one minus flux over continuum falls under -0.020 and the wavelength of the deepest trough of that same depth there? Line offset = 1.5 angstrom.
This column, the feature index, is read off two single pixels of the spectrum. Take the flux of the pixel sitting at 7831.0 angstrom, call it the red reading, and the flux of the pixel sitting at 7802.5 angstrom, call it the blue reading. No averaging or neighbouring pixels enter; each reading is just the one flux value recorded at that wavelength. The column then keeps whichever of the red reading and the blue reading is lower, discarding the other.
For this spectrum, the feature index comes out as 10.4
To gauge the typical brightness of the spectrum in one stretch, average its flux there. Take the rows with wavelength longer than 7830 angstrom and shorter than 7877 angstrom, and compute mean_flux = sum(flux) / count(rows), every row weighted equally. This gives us 10.1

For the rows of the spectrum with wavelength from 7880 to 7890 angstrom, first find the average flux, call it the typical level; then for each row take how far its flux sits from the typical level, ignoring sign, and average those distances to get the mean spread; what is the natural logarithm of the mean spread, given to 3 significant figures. -1.29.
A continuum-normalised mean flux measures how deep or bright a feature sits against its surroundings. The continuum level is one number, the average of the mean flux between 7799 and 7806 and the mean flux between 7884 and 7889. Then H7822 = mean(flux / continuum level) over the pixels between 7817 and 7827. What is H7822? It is 1.01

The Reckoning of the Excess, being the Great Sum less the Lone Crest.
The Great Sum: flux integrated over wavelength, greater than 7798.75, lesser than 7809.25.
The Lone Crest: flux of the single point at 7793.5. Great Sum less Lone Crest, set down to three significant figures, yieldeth 94.3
